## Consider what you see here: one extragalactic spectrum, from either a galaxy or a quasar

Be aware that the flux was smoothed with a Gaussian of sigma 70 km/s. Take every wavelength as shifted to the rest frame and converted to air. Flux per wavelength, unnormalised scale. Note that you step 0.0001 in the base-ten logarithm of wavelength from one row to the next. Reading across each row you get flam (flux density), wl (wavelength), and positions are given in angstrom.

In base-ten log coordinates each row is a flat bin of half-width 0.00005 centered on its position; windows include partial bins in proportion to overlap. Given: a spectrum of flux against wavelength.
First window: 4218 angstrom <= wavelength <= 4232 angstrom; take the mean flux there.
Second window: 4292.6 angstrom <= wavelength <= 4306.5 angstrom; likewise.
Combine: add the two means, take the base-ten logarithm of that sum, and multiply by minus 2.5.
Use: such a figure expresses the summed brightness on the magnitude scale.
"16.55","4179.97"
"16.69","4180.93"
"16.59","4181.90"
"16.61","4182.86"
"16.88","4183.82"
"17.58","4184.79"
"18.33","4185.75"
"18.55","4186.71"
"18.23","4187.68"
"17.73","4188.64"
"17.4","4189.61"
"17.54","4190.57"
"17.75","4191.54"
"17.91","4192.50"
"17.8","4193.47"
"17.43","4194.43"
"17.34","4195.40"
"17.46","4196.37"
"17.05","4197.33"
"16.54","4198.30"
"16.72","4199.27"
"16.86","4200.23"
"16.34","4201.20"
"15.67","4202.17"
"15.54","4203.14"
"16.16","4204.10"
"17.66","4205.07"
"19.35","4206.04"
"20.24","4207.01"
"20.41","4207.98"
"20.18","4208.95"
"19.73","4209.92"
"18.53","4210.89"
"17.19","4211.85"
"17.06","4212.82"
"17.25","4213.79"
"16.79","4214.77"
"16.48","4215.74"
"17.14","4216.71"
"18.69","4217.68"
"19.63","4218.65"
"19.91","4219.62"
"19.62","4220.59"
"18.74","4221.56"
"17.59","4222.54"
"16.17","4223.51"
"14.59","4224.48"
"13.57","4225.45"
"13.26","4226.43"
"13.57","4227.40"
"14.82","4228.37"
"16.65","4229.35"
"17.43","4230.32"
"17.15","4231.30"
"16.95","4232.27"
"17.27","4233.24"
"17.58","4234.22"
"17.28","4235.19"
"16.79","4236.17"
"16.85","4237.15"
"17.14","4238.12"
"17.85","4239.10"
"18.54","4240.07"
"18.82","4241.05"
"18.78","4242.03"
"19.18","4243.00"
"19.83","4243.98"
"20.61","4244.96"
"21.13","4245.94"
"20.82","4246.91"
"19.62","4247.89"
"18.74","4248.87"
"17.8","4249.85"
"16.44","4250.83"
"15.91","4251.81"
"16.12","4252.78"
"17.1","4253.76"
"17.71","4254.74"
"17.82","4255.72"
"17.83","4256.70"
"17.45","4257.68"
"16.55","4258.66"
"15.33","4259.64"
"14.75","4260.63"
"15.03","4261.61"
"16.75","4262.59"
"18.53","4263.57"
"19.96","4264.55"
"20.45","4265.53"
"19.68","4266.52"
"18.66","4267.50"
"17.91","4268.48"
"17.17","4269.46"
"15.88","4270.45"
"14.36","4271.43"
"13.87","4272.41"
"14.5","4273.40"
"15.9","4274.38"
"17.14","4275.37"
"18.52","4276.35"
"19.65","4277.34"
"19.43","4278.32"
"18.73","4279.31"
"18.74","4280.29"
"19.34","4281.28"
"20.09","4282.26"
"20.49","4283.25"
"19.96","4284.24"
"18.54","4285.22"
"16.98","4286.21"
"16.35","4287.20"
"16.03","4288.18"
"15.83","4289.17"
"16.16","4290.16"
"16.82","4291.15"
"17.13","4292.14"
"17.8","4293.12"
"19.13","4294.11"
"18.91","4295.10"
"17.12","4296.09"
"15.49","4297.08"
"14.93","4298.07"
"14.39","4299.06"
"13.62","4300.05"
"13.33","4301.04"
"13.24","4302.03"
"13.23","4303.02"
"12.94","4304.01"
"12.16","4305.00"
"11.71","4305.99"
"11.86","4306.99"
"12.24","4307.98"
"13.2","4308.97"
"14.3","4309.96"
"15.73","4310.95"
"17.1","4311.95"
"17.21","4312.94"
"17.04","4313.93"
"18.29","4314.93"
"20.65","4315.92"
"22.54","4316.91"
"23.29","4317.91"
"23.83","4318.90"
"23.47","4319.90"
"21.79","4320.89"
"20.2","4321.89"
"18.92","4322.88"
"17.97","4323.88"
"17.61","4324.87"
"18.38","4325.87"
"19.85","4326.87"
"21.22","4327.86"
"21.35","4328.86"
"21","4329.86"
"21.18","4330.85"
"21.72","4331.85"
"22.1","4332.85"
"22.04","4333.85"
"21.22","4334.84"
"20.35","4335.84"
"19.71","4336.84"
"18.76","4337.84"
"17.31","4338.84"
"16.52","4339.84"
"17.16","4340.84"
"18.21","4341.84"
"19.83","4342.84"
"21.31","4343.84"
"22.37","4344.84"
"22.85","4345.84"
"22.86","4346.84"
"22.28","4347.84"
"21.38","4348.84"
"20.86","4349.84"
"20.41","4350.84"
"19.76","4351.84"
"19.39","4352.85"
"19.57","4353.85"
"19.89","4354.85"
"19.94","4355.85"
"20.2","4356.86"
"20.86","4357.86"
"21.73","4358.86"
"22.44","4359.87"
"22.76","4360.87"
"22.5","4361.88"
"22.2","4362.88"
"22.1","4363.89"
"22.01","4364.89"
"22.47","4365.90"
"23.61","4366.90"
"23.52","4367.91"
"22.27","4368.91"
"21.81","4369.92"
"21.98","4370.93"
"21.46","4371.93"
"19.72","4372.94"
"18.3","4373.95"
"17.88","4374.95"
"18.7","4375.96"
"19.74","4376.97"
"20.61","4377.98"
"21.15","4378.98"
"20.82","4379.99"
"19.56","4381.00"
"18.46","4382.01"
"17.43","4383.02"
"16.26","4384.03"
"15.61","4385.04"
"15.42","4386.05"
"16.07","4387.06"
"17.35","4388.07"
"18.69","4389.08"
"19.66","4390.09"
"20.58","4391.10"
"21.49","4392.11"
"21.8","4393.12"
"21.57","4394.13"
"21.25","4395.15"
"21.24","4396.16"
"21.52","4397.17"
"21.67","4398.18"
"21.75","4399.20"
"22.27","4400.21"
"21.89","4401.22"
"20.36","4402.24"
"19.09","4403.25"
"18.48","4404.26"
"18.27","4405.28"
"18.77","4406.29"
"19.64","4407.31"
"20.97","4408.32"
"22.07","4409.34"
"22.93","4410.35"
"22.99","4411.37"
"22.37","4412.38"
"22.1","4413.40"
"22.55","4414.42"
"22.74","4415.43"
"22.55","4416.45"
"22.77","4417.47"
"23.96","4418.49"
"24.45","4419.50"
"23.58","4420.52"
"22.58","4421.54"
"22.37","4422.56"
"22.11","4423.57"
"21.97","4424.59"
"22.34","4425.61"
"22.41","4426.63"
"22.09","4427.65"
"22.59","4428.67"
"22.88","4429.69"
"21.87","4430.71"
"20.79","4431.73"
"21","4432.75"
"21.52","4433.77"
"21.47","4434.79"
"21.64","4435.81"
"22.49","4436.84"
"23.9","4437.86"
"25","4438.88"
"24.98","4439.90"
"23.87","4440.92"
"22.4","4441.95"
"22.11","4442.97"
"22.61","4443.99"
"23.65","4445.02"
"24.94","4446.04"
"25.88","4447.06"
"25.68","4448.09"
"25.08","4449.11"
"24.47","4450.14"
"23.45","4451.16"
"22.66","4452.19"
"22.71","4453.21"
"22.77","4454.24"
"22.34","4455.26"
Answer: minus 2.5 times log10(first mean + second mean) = -3.75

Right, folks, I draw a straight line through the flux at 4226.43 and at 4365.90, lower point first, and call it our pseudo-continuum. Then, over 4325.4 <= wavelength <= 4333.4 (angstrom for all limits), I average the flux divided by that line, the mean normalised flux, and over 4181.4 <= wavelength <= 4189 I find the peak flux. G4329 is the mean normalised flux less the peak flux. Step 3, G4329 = -17.5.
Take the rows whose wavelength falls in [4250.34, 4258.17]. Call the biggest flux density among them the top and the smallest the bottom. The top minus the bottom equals 1.9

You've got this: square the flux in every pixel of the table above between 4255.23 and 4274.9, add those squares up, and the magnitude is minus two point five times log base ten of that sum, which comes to -9.41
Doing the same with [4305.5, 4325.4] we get -9.57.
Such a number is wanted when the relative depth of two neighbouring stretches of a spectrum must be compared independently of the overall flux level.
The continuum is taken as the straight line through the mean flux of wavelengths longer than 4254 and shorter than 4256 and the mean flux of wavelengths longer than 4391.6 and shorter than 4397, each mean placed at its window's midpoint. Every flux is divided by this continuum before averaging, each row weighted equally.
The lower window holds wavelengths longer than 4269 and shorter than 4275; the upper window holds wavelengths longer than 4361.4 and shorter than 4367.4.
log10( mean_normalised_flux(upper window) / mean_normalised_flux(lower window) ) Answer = 0.11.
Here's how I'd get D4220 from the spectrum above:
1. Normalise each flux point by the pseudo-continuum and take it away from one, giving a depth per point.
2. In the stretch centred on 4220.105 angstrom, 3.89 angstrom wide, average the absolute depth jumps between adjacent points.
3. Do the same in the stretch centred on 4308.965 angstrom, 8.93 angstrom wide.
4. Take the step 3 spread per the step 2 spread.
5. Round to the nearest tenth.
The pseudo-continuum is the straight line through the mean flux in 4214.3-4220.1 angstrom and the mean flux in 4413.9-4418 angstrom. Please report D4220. 1.3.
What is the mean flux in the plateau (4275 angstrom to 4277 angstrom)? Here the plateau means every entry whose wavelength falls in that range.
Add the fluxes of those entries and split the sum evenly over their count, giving 18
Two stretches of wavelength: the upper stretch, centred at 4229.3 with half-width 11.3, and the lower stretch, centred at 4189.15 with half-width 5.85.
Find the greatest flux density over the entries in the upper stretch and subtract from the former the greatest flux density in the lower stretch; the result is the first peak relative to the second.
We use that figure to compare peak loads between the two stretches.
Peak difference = 1.4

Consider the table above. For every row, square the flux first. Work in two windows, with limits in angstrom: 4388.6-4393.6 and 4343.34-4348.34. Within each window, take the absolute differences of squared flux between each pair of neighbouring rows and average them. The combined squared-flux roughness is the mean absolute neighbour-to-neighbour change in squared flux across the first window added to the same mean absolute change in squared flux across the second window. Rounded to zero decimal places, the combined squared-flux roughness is 55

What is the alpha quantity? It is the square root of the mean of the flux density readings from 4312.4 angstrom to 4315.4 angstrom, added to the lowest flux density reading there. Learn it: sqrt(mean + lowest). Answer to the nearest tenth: 5.9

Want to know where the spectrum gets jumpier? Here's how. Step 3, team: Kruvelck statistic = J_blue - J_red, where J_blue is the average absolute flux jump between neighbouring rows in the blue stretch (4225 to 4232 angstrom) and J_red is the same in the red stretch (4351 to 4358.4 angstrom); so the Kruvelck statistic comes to 0.49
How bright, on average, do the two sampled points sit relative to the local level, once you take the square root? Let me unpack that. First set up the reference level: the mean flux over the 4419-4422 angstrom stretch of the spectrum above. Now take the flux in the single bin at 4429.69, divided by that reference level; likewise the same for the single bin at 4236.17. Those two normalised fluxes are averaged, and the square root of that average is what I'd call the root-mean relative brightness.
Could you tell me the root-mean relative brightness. 0.918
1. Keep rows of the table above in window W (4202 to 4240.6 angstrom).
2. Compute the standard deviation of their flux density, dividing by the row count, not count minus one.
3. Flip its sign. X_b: -1.8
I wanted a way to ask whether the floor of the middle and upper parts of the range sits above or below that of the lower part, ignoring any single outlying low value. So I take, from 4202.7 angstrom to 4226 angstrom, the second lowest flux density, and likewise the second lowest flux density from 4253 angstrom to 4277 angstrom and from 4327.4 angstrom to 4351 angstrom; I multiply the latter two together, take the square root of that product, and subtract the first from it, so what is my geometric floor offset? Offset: 1.1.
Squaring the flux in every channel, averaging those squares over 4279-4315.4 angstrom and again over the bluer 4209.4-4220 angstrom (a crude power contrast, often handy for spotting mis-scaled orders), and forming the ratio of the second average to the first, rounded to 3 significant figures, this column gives 1.23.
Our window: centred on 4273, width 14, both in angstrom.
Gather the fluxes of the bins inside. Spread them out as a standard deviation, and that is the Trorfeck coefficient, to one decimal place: 2.0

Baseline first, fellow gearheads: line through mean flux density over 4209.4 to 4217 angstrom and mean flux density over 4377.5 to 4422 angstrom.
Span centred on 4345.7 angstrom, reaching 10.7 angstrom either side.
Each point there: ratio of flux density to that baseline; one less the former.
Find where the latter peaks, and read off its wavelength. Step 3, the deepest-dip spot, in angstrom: 4339.84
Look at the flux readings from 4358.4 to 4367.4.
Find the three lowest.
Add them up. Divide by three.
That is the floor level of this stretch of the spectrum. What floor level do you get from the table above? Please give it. 22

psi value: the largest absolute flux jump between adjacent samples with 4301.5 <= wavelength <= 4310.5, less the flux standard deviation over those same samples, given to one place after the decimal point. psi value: 0.3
